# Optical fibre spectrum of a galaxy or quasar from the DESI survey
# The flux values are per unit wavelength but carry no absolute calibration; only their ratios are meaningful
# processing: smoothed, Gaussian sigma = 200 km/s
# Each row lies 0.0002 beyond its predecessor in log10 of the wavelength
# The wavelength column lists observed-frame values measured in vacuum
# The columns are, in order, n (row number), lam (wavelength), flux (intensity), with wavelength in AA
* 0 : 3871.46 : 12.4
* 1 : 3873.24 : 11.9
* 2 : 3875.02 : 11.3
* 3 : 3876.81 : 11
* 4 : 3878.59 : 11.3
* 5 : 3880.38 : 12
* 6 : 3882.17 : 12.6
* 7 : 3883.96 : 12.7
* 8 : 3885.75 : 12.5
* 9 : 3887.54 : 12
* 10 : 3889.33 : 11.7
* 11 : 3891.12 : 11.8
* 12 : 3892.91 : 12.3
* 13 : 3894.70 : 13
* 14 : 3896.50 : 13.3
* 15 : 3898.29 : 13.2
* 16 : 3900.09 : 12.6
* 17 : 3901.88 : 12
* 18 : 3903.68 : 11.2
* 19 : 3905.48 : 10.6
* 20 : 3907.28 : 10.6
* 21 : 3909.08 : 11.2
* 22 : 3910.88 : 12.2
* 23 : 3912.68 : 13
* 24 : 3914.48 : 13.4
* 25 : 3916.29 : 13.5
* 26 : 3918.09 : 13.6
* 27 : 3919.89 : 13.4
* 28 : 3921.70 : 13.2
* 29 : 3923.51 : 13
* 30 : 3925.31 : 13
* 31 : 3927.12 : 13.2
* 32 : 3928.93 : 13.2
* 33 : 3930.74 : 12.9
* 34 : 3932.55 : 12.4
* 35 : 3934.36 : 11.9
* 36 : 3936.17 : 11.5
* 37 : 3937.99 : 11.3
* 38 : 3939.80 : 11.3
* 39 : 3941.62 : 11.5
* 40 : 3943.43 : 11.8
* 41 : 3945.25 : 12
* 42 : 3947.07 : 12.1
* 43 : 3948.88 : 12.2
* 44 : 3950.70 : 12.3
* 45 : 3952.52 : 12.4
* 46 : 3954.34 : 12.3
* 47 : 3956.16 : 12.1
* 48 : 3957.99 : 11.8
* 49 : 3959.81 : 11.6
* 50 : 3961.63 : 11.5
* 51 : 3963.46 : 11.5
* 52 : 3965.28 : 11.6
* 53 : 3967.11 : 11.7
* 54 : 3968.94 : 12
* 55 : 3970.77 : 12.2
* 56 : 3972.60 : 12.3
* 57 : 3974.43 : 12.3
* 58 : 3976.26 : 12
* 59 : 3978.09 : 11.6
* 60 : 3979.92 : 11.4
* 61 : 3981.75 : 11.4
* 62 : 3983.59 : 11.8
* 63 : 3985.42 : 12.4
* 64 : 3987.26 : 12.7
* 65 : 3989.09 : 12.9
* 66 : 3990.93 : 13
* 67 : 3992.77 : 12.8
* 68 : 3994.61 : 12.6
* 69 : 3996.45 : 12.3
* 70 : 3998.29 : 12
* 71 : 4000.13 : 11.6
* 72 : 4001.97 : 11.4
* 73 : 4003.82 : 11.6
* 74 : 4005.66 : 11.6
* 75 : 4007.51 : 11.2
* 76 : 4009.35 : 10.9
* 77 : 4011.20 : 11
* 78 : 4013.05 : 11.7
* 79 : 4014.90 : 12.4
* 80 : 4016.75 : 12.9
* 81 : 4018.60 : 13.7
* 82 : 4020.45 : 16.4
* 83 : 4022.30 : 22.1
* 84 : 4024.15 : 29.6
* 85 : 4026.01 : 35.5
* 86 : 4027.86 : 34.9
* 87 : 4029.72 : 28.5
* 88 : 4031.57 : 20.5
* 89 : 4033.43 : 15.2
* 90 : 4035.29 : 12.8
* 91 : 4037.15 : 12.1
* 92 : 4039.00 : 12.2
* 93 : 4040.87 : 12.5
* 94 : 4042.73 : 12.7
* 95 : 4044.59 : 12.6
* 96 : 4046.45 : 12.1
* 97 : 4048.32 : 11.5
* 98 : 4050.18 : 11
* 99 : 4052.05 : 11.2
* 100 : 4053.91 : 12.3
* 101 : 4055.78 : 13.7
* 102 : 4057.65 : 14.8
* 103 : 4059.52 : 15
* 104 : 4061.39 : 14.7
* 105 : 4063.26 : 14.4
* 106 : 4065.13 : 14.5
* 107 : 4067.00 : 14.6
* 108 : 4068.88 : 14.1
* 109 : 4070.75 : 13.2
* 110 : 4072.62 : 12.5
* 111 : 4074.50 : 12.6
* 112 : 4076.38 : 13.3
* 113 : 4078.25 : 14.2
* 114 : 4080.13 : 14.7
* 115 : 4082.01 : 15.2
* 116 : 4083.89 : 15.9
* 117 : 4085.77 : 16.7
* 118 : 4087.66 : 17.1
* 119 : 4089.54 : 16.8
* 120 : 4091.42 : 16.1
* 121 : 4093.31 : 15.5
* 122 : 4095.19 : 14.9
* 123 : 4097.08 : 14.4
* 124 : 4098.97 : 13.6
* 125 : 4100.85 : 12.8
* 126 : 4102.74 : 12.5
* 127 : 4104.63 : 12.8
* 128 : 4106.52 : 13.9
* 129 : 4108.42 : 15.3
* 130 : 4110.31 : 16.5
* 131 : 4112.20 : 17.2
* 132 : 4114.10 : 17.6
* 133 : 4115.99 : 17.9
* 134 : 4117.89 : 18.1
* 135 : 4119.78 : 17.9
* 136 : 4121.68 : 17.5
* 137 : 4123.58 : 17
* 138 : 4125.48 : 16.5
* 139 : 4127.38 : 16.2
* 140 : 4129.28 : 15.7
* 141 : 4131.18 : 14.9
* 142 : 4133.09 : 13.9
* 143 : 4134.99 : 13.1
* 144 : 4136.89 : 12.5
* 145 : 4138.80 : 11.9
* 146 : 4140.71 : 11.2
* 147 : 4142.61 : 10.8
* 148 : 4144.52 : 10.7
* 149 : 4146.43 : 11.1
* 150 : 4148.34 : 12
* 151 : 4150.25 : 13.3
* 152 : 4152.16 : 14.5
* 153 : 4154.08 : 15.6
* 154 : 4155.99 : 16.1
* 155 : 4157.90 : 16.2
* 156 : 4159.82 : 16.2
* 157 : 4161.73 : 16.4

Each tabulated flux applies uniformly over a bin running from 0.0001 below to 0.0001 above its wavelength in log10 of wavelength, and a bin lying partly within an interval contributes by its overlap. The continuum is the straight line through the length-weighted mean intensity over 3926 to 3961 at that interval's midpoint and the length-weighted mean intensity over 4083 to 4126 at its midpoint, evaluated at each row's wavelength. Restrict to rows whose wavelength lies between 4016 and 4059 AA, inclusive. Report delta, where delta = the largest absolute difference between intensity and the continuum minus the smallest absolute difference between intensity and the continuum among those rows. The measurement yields 21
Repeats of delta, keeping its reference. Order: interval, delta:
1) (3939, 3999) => 2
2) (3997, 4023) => 8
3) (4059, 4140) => 5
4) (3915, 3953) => 2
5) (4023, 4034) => 20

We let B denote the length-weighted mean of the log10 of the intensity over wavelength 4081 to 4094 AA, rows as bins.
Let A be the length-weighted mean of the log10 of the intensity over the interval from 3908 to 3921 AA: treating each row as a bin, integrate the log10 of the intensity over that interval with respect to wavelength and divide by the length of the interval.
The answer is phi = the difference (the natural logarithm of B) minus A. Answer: -0.92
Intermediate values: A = 1.11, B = 1.21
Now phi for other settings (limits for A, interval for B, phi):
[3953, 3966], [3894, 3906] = -0.99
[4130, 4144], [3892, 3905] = -1.01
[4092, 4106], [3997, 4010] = -1.08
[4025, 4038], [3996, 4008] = -1.26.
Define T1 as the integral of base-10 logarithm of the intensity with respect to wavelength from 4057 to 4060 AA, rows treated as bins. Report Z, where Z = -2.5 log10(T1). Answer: -1.37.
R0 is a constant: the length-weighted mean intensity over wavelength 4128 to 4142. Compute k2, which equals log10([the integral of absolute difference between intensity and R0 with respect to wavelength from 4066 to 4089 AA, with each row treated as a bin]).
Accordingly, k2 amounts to 1.54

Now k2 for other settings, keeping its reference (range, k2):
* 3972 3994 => 1.38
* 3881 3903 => 1.28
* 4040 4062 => 1.46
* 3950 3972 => 1.49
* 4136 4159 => 1.63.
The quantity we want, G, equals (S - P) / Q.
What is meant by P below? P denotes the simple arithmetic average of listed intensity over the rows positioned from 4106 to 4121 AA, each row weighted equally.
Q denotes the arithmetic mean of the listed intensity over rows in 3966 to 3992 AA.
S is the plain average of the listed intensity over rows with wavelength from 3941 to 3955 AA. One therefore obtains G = -0.39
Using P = 16.8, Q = 12.1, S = 12.1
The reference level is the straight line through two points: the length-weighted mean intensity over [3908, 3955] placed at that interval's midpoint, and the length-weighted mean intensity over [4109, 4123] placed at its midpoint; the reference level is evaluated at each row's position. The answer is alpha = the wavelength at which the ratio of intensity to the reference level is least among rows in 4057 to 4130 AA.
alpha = 4102.74 AA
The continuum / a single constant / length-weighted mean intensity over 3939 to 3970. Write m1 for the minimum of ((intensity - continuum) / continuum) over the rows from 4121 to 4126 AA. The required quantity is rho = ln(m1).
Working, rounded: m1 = 0.391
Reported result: -0.9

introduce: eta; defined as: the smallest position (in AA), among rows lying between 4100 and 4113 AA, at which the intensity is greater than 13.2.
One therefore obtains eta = 4106.52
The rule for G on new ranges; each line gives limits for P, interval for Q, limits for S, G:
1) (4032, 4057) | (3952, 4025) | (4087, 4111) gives 0.18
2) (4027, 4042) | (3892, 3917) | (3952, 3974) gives -0.54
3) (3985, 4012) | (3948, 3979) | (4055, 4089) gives 0.21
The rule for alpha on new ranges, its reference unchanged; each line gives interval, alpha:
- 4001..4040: 4009.35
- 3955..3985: 3981.75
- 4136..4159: 4144.52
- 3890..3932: 3907.28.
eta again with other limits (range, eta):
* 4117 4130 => 4117.89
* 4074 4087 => 4076.38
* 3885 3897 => 3896.50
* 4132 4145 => 4133.09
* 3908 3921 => 3914.48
